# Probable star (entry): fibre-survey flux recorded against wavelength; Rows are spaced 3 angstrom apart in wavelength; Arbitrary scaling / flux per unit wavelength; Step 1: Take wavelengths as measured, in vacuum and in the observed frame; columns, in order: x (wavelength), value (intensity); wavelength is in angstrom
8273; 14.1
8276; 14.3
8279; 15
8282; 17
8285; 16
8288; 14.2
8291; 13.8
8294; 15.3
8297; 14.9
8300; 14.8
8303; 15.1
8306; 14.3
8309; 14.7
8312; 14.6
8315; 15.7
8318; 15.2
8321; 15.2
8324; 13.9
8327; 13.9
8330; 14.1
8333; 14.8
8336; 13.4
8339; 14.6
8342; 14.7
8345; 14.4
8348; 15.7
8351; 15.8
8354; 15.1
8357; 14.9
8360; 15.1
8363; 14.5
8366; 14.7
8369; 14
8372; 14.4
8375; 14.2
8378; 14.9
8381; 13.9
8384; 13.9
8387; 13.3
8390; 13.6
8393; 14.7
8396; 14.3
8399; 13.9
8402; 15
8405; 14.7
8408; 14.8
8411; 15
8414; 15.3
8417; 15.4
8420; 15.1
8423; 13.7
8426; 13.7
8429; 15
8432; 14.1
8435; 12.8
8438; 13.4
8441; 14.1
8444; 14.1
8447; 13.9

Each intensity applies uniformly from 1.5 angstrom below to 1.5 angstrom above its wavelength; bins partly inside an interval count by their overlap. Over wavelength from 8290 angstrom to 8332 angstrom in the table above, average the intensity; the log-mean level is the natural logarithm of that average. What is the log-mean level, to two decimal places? 2.69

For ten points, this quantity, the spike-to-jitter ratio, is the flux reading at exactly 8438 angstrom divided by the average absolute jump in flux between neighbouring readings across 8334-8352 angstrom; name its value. 22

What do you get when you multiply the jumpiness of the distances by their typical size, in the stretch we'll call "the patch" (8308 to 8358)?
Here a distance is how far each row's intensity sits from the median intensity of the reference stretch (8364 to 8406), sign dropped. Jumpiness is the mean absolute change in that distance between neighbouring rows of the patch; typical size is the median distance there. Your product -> 0.220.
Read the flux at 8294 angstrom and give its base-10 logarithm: 1.18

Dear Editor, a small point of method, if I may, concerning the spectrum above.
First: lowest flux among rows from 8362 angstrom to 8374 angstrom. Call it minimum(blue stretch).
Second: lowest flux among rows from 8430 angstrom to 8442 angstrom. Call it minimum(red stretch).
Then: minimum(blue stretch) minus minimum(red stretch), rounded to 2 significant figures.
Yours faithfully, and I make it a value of 1.2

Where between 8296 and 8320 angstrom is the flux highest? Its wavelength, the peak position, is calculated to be 8315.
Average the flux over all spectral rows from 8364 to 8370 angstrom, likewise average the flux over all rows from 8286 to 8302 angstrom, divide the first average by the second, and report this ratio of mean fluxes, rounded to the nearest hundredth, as 0.98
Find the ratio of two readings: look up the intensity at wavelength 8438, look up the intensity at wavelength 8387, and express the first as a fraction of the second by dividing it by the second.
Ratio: 1.01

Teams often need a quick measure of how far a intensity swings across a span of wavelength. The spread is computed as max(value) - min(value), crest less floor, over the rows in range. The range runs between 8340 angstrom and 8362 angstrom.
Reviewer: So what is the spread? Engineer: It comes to 1.4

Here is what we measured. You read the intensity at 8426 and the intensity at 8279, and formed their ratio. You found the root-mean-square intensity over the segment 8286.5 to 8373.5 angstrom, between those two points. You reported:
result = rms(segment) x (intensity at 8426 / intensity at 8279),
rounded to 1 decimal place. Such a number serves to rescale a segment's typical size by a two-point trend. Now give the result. 13.4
